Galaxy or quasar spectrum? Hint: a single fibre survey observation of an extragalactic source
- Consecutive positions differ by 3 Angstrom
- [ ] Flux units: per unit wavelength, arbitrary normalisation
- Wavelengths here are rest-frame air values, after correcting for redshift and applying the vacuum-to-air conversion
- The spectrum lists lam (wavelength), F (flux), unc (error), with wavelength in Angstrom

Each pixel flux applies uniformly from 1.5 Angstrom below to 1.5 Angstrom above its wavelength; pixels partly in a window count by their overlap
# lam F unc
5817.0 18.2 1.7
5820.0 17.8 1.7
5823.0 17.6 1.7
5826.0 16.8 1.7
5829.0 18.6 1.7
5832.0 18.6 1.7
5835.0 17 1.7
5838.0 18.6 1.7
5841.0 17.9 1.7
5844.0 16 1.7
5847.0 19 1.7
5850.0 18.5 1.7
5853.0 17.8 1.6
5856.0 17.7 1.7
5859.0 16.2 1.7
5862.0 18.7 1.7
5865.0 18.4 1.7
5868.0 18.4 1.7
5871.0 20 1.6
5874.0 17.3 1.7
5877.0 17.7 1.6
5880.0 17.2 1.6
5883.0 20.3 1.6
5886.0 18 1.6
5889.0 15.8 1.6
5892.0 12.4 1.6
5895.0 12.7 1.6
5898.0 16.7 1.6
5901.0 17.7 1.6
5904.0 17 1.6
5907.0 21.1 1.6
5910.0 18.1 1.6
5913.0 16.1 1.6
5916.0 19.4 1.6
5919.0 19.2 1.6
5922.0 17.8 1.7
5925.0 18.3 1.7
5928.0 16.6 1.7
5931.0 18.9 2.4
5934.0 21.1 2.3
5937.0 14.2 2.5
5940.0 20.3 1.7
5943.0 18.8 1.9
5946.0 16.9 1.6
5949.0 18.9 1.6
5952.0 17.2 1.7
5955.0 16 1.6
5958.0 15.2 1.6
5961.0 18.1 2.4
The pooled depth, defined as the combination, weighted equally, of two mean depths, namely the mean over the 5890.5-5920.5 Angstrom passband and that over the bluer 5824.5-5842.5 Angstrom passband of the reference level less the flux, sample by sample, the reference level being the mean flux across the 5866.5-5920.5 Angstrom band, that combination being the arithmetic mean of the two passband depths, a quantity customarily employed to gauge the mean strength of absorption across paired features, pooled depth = 0.0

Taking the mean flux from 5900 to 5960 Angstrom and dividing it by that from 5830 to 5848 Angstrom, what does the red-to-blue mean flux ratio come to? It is 1.01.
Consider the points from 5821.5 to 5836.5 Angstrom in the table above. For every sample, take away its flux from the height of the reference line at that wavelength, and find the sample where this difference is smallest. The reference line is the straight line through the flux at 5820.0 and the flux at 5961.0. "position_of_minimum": 5829.0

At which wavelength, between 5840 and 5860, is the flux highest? 5847.0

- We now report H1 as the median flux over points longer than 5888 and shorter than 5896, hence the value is 12.7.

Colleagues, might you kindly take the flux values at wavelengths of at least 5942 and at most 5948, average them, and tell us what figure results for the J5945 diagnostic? 17.9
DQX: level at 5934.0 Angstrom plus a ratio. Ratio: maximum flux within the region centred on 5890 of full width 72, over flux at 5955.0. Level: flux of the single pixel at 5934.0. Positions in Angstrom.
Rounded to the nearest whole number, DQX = 22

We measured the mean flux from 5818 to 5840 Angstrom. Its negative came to -17.9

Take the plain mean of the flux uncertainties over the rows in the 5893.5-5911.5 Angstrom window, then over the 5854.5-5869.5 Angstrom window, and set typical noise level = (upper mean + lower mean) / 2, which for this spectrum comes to 1.65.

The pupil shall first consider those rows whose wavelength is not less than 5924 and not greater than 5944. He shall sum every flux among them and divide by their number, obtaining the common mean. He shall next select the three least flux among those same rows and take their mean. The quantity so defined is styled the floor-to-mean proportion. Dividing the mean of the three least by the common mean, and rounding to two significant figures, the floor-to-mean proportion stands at 0.89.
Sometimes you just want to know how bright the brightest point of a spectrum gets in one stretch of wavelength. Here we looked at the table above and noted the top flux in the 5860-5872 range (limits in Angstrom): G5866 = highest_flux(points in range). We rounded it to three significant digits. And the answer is 20.0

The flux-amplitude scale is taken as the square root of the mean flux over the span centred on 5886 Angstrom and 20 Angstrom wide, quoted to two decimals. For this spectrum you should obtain 4.04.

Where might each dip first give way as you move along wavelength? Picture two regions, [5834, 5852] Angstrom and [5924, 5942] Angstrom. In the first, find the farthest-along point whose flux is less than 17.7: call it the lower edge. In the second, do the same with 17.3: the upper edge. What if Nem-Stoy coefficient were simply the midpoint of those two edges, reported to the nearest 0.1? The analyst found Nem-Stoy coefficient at 5890.5 Angstrom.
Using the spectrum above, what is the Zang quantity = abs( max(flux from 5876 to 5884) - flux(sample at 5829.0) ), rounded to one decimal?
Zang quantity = 1.7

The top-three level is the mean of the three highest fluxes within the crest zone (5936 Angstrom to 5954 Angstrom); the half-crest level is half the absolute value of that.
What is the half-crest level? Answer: 9.67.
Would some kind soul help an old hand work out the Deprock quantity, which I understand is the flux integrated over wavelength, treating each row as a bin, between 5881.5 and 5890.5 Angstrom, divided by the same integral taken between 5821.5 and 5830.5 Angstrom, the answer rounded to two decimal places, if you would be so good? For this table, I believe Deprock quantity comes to 1.02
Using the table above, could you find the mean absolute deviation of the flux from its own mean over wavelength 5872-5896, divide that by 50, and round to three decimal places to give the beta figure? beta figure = 0.042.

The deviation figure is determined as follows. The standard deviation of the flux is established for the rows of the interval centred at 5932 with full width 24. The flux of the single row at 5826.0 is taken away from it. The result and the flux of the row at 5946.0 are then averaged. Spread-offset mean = 1.1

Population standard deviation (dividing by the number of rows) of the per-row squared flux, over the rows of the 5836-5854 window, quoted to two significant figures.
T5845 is 34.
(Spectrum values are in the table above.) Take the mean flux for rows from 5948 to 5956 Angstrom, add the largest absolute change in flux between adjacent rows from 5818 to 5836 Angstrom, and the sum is 19.2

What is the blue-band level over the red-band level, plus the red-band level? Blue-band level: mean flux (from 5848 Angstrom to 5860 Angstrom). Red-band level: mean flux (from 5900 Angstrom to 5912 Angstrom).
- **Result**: 19.4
